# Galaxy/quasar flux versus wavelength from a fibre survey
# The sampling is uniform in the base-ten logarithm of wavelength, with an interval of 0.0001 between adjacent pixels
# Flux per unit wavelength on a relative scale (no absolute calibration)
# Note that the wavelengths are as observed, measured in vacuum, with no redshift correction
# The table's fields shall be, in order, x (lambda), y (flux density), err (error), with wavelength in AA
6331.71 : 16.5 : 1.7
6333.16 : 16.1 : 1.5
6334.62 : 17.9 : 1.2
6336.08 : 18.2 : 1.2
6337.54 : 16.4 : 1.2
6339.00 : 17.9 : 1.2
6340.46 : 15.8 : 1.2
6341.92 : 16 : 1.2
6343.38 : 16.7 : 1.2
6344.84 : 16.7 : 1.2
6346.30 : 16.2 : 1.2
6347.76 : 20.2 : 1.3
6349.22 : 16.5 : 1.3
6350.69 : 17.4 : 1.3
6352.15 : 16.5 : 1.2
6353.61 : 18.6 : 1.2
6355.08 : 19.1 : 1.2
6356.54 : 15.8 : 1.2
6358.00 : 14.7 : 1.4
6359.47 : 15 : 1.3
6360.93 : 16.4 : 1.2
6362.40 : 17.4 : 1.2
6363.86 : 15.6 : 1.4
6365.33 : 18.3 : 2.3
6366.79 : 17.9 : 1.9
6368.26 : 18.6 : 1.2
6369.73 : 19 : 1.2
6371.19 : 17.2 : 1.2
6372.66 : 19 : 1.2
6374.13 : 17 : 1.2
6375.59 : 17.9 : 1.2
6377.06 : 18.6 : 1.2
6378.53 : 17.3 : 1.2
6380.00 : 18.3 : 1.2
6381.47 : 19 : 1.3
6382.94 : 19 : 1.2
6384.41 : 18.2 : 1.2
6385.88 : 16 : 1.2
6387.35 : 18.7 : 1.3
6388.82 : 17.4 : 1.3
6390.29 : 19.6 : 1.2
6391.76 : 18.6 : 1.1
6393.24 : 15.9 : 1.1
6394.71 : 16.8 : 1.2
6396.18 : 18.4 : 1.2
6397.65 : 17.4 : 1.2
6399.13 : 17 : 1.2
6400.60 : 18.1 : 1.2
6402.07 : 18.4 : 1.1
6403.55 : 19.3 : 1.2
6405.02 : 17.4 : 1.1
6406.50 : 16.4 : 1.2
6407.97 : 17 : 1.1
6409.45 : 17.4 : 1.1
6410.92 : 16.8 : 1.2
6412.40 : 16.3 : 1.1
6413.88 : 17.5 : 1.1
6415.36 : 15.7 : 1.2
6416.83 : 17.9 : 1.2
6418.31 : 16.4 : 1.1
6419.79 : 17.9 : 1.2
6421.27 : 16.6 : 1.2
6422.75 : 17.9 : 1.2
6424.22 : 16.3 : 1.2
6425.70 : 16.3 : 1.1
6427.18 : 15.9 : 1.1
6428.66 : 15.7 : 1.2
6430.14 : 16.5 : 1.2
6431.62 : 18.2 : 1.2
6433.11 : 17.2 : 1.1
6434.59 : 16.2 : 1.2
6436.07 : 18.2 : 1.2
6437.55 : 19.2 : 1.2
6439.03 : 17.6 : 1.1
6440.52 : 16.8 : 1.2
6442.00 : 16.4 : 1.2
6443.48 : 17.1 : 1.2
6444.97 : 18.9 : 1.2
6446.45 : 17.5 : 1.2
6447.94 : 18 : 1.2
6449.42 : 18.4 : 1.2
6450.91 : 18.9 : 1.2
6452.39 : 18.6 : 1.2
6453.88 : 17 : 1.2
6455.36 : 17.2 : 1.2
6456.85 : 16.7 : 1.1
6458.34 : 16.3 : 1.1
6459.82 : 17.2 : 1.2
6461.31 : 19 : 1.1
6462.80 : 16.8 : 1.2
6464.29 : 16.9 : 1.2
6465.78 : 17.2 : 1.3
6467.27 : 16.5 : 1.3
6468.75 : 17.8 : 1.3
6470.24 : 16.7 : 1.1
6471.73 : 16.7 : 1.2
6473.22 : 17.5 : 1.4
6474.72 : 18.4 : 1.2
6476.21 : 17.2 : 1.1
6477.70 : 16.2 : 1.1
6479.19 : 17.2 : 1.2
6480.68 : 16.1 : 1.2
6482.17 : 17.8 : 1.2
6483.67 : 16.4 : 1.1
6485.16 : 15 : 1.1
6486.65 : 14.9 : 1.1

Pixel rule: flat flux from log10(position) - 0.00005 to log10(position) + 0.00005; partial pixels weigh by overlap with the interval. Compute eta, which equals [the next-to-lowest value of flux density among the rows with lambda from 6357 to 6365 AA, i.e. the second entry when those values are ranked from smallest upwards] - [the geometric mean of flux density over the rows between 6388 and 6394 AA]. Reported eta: -2.8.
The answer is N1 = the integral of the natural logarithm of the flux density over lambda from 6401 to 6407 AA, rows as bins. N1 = 17.31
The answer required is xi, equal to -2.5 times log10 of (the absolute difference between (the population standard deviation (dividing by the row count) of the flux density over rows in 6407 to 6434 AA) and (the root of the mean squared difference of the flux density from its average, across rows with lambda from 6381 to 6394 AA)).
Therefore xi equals 0.8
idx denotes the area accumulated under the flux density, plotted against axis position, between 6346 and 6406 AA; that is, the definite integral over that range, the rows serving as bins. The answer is 1059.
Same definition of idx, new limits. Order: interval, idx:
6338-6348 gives 169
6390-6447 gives 985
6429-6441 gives 209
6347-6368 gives 360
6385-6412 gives 475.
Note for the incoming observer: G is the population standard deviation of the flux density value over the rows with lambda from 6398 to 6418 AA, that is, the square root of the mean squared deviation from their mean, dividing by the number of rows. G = 0.9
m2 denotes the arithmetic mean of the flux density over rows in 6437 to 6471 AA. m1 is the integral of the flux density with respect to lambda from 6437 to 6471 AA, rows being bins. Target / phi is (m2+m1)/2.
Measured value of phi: 306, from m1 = 595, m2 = 17.5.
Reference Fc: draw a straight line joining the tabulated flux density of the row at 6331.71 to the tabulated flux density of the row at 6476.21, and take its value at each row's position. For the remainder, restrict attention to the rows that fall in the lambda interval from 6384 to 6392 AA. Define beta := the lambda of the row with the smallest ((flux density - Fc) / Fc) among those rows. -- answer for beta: 6385.88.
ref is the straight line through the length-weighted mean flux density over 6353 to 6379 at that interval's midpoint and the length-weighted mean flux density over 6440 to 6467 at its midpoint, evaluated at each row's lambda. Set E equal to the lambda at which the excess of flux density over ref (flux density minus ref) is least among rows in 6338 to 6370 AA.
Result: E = 6358.00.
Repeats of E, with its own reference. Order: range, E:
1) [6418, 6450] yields 6428.66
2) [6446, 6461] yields 6458.34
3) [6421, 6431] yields 6428.66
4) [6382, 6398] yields 6393.24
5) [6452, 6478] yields 6477.70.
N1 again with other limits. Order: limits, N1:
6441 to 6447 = 17.16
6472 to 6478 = 17.10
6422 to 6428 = 16.87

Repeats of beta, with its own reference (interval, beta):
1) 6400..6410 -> 6406.50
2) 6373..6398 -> 6393.24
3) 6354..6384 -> 6358.00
